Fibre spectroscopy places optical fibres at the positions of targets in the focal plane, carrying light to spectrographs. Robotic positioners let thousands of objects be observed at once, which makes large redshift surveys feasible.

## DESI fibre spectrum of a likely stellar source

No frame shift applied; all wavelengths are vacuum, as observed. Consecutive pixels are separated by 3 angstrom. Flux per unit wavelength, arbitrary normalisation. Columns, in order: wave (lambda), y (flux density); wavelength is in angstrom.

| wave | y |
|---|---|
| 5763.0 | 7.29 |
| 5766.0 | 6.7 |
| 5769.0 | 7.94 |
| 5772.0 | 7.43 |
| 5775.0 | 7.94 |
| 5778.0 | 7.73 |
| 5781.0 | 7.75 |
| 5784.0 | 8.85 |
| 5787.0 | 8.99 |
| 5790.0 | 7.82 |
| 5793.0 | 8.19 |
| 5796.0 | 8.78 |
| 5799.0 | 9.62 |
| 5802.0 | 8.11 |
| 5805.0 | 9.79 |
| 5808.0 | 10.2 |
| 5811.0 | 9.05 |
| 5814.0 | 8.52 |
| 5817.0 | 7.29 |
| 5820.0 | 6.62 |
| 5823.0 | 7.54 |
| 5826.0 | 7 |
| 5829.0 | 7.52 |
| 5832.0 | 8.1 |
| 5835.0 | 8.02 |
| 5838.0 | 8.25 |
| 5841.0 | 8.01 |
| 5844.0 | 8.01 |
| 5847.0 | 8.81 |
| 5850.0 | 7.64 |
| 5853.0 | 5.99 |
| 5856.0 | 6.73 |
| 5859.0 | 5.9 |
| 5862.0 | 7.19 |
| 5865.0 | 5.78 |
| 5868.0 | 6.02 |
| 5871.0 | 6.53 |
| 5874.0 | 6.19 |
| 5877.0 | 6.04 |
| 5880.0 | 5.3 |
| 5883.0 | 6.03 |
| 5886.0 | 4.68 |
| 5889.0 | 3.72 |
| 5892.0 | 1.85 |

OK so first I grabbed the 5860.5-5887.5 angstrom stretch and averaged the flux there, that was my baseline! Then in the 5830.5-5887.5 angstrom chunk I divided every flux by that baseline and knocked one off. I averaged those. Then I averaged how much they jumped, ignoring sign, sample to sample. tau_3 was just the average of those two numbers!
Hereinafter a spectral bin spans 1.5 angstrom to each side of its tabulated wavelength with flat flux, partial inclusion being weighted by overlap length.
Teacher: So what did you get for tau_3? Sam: 0.13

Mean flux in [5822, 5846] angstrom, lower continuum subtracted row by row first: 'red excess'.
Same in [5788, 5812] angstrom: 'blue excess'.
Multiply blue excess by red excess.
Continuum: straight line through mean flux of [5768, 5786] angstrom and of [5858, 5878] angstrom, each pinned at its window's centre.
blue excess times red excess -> 1.3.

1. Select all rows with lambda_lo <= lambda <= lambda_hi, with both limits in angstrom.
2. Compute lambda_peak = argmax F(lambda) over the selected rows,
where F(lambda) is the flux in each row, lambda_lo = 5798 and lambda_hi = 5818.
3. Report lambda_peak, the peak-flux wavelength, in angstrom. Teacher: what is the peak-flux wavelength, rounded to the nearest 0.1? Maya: 5808.0 angstrom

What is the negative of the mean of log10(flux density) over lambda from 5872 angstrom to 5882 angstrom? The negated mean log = -0.77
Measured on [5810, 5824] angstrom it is -0.89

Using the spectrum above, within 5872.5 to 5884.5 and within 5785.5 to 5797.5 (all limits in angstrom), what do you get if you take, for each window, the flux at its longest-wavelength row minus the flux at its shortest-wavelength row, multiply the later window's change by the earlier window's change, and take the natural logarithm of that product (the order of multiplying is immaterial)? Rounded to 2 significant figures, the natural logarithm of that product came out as -3.4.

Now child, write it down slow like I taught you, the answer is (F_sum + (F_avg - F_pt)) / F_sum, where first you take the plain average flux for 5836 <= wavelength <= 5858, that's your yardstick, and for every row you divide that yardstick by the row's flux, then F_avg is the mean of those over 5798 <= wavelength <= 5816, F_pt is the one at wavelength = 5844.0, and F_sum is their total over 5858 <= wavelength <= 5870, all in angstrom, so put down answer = 0.98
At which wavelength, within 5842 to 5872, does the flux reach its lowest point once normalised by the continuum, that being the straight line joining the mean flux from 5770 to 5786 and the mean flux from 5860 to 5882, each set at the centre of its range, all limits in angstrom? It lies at 5853.0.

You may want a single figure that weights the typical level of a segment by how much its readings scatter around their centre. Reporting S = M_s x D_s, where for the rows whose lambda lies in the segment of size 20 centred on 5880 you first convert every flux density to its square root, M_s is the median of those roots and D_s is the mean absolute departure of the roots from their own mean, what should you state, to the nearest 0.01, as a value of 0.43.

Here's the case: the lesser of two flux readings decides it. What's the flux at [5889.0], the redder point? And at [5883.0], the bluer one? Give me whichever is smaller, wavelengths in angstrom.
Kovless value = 3.7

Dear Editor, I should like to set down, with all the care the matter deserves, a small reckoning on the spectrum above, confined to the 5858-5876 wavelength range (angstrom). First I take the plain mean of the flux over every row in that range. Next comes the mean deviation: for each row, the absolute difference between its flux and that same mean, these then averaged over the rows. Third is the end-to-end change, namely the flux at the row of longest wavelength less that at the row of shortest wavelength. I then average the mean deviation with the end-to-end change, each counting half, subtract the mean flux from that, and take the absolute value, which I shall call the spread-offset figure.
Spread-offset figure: 5.9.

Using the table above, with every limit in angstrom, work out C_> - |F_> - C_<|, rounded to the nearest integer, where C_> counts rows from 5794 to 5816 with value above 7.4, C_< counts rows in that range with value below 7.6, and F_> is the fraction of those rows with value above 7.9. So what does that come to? 6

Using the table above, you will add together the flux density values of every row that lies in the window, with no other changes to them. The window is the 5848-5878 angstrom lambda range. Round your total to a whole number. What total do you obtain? 64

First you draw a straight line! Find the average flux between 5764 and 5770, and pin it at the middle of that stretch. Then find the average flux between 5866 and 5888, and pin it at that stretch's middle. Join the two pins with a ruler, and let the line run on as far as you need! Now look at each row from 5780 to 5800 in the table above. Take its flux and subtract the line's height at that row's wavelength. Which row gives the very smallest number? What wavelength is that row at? 5781.0 angstrom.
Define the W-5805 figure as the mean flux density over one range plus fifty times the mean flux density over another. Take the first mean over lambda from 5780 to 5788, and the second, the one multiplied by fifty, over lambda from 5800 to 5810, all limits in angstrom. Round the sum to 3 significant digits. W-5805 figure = 477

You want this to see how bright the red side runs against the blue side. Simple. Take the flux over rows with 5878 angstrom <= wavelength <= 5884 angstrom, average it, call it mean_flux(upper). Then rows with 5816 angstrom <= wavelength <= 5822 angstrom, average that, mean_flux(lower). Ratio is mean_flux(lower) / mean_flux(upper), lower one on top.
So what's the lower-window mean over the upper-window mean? 1.23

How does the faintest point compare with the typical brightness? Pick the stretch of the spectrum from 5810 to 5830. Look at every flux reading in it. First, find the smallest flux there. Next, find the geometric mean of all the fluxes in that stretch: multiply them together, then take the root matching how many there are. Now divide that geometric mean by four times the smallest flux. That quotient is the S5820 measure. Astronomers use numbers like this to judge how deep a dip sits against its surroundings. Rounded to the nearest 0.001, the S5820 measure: 0.287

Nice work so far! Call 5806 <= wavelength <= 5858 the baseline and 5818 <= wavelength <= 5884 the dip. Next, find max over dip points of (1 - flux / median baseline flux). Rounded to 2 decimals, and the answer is 0.34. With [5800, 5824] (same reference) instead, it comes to 0.17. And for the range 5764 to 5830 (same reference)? 0.17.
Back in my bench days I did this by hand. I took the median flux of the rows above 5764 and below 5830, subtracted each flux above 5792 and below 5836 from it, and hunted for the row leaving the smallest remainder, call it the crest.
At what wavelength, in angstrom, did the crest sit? 5808.0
